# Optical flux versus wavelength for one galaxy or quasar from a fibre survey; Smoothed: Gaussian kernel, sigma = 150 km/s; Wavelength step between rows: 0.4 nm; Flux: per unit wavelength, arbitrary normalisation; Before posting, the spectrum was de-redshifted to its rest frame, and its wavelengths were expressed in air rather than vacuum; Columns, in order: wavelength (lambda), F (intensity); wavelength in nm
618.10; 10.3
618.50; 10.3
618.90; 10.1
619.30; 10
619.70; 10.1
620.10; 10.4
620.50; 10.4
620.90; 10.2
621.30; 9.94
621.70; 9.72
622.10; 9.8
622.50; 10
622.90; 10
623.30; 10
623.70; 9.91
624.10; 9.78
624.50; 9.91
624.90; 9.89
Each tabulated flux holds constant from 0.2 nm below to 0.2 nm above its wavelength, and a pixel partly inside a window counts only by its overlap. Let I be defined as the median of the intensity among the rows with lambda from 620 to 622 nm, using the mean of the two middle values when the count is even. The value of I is 10.2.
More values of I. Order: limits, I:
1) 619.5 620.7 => 10.4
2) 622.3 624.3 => 10.0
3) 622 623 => 10.0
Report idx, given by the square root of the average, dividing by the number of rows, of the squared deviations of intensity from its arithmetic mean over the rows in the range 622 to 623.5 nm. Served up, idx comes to 0.087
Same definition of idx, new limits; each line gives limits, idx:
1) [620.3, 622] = 0.257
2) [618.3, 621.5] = 0.164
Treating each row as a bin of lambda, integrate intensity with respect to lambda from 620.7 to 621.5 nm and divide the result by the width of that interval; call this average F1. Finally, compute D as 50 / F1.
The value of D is 4.97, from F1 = 10.1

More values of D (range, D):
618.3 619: 4.90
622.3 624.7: 5.03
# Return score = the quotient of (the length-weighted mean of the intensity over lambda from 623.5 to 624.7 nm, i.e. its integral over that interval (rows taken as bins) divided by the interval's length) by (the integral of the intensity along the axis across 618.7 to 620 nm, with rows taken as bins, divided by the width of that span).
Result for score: 0.98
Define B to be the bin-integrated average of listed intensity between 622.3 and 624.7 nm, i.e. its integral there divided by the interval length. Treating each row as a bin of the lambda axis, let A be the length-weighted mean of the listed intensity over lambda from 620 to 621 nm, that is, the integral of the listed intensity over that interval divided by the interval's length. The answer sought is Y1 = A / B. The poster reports 1.04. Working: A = 10.3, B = 9.93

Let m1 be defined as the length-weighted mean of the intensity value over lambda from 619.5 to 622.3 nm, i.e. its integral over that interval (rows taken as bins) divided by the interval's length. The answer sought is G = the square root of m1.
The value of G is 3.17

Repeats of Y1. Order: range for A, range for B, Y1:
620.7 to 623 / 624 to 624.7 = 1.01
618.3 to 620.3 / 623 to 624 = 1.02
